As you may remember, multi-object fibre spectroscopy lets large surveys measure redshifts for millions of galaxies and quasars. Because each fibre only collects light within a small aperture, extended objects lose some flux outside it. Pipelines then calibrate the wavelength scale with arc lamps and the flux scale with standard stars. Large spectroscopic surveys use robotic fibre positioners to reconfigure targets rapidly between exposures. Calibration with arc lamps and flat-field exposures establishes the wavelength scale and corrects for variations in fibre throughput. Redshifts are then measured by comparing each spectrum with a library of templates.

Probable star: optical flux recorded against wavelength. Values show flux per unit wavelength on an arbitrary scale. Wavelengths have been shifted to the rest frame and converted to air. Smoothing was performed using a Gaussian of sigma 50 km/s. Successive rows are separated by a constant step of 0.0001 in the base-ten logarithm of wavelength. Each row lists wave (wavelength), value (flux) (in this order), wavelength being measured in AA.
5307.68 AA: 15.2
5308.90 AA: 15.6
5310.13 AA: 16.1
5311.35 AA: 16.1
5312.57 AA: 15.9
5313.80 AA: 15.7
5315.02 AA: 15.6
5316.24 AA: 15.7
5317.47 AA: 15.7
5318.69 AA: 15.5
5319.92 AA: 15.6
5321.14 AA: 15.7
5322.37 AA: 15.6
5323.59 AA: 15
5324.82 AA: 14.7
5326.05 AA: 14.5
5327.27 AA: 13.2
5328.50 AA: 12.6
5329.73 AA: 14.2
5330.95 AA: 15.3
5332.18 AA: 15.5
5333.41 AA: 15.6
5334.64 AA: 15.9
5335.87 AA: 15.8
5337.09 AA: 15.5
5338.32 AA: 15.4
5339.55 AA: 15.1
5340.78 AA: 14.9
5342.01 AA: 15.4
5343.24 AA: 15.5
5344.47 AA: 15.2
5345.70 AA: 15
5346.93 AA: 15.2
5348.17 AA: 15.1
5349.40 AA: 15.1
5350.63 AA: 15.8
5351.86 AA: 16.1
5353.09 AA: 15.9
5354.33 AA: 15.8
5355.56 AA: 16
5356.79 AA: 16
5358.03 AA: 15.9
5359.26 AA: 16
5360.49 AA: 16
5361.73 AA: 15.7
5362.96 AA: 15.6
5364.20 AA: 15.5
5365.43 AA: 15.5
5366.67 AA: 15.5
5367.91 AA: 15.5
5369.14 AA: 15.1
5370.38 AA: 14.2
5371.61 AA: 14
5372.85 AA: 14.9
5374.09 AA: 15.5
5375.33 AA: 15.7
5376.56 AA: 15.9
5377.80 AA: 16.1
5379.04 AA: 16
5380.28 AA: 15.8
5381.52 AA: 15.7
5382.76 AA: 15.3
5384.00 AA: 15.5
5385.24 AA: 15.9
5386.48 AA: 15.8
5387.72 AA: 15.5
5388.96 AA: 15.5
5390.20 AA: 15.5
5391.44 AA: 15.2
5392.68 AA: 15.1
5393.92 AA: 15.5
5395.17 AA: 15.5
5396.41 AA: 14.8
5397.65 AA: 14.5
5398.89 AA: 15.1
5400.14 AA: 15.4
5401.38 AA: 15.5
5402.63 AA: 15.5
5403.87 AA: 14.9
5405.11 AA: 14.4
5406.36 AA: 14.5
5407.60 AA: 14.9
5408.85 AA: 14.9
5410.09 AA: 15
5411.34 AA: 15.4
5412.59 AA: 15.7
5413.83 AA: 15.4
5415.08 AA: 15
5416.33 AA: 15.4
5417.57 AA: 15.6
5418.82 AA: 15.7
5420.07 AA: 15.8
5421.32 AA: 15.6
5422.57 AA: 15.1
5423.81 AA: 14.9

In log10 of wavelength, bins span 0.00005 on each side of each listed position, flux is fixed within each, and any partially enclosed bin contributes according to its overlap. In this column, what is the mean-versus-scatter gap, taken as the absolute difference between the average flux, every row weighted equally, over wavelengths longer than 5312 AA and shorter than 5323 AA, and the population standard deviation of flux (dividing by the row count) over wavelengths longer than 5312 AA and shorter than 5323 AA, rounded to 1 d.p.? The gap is 15.6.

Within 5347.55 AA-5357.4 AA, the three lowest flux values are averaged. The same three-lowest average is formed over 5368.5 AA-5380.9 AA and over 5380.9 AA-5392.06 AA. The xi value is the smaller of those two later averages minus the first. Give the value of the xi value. -1.0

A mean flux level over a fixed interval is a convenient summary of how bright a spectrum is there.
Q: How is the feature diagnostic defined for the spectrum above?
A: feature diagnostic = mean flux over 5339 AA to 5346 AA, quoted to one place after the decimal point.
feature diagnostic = 15.2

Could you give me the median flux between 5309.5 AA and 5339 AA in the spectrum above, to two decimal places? 15.60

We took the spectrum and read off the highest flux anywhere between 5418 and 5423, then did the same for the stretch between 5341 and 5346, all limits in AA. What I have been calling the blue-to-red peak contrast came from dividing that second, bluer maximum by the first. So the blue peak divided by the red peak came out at 0.98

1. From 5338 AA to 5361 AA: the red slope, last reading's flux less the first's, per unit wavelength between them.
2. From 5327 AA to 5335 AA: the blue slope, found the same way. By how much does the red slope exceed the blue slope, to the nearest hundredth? -0.34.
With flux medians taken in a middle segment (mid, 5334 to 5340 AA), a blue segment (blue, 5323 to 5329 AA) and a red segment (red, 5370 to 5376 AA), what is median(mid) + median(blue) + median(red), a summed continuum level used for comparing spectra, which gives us 44.9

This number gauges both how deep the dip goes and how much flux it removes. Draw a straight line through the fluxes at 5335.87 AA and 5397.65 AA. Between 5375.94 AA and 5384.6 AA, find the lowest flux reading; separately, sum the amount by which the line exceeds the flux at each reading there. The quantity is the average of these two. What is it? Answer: 4.5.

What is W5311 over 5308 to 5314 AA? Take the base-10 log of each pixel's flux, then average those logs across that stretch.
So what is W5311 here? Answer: 1.20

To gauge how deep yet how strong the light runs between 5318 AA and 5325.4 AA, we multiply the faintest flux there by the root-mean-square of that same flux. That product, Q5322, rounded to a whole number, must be 226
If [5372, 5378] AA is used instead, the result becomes 233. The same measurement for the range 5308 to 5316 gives 247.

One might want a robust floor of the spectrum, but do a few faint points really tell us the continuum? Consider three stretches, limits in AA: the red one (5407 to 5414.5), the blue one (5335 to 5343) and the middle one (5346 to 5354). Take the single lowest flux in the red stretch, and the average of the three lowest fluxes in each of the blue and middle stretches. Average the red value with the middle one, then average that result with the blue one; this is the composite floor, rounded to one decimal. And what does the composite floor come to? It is 15.1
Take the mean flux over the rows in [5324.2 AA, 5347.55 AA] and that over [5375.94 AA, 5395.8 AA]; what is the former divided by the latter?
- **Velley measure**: 0.96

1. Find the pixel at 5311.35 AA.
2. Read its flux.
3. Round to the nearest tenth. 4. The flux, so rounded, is 16.1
